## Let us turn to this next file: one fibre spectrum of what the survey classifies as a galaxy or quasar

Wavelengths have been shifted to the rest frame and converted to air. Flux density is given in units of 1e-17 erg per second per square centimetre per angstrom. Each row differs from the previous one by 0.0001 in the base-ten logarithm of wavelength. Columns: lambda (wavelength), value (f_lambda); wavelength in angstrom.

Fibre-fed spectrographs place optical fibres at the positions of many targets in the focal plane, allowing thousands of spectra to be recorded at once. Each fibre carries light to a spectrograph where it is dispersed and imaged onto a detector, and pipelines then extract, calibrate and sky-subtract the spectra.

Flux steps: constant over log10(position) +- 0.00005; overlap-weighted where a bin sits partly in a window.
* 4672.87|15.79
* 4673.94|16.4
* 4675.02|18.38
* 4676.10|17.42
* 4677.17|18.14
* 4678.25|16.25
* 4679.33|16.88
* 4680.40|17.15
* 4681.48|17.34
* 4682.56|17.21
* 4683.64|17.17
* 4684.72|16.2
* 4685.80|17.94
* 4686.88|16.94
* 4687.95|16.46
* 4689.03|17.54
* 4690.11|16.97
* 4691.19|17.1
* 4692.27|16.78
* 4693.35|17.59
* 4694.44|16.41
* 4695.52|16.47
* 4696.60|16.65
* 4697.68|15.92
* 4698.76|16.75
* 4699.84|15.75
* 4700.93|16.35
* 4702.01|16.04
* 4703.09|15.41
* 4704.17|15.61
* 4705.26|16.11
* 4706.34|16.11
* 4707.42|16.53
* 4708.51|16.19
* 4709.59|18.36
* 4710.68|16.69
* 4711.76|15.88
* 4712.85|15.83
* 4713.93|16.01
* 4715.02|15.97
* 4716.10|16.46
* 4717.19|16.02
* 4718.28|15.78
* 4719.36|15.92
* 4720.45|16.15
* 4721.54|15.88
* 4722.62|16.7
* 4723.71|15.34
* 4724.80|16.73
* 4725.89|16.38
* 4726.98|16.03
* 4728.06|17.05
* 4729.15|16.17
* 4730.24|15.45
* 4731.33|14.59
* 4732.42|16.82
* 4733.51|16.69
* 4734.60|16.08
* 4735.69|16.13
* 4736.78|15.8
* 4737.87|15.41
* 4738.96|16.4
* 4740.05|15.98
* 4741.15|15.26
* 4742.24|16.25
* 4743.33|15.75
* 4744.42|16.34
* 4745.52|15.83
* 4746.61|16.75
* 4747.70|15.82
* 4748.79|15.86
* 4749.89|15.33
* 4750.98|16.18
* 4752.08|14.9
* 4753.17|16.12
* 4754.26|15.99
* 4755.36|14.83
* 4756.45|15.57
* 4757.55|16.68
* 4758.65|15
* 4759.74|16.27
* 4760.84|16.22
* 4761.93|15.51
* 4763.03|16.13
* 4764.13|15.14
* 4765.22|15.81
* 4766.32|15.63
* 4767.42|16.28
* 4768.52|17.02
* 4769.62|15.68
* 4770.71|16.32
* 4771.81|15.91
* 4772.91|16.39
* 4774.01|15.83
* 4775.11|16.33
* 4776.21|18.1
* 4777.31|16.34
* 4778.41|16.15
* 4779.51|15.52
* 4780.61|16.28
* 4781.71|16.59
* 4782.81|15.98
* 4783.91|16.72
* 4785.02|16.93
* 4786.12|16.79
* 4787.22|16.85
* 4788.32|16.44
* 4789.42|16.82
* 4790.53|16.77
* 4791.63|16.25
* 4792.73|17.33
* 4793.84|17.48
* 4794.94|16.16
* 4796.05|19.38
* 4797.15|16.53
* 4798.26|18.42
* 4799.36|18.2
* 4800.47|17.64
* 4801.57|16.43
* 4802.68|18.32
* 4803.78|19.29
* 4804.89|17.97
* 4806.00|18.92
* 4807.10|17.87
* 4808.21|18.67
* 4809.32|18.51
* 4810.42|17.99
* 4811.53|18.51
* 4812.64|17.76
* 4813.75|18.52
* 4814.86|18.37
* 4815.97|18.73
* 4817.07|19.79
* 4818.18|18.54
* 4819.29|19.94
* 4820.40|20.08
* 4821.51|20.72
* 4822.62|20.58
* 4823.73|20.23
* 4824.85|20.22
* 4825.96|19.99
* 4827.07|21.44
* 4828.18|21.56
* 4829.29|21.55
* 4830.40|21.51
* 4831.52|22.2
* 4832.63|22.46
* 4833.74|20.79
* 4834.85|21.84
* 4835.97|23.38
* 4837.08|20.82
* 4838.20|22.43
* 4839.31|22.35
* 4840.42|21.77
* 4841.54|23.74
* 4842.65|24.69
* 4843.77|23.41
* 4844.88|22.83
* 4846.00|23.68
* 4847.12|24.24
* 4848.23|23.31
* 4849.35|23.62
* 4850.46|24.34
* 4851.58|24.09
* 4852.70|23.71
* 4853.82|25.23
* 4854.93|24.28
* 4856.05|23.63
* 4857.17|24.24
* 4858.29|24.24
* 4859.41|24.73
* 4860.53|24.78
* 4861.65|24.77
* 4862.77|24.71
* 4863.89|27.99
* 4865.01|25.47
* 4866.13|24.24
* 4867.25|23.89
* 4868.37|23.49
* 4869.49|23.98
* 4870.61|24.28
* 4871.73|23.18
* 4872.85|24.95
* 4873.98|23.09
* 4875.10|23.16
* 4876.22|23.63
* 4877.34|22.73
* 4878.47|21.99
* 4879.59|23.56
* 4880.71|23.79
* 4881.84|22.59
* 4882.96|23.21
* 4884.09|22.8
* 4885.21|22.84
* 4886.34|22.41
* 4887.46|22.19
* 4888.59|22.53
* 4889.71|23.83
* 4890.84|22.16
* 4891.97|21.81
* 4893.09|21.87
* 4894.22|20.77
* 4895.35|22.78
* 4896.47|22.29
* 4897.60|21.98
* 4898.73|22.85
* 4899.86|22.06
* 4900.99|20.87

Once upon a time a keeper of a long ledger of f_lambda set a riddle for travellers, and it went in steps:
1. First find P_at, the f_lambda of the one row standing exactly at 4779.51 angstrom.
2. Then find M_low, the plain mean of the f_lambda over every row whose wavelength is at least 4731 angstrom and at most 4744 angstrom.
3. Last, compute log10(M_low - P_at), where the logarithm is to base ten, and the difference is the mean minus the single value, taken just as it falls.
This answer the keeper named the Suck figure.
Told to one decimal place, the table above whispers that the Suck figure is -0.4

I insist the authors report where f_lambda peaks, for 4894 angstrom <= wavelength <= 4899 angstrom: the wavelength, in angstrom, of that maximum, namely 4898.73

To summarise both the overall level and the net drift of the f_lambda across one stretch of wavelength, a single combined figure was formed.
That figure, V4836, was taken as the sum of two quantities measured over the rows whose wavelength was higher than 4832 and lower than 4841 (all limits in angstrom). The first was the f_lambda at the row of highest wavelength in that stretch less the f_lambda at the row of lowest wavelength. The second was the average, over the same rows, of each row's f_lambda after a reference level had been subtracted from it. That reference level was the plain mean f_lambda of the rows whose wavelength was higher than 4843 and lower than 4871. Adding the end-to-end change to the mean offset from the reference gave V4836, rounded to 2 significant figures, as -3.0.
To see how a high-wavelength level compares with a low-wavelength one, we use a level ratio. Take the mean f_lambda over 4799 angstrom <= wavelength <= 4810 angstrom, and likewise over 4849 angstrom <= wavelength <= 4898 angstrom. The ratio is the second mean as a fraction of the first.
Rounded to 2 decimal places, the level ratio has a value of 1.29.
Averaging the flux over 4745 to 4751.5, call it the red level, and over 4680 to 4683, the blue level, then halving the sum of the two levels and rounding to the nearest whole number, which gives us 17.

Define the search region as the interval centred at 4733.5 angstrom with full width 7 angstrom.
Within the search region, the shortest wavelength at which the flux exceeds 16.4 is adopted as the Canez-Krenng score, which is 4732.42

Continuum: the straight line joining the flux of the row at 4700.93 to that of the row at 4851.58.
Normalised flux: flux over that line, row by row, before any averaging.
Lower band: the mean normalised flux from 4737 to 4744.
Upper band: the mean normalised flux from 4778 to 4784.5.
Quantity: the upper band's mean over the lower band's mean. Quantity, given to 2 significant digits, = 0.92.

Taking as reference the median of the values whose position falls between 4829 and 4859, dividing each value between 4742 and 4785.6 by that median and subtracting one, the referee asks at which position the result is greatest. 4776.21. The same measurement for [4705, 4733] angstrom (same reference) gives 4709.59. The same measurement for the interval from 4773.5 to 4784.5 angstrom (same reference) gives 4776.21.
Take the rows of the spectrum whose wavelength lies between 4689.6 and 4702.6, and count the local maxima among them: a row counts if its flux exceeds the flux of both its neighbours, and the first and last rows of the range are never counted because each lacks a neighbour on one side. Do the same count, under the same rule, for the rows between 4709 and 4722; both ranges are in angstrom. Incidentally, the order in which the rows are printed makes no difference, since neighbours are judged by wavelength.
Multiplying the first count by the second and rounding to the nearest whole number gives 15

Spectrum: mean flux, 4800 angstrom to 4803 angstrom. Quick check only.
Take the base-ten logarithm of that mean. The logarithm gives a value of 1.24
